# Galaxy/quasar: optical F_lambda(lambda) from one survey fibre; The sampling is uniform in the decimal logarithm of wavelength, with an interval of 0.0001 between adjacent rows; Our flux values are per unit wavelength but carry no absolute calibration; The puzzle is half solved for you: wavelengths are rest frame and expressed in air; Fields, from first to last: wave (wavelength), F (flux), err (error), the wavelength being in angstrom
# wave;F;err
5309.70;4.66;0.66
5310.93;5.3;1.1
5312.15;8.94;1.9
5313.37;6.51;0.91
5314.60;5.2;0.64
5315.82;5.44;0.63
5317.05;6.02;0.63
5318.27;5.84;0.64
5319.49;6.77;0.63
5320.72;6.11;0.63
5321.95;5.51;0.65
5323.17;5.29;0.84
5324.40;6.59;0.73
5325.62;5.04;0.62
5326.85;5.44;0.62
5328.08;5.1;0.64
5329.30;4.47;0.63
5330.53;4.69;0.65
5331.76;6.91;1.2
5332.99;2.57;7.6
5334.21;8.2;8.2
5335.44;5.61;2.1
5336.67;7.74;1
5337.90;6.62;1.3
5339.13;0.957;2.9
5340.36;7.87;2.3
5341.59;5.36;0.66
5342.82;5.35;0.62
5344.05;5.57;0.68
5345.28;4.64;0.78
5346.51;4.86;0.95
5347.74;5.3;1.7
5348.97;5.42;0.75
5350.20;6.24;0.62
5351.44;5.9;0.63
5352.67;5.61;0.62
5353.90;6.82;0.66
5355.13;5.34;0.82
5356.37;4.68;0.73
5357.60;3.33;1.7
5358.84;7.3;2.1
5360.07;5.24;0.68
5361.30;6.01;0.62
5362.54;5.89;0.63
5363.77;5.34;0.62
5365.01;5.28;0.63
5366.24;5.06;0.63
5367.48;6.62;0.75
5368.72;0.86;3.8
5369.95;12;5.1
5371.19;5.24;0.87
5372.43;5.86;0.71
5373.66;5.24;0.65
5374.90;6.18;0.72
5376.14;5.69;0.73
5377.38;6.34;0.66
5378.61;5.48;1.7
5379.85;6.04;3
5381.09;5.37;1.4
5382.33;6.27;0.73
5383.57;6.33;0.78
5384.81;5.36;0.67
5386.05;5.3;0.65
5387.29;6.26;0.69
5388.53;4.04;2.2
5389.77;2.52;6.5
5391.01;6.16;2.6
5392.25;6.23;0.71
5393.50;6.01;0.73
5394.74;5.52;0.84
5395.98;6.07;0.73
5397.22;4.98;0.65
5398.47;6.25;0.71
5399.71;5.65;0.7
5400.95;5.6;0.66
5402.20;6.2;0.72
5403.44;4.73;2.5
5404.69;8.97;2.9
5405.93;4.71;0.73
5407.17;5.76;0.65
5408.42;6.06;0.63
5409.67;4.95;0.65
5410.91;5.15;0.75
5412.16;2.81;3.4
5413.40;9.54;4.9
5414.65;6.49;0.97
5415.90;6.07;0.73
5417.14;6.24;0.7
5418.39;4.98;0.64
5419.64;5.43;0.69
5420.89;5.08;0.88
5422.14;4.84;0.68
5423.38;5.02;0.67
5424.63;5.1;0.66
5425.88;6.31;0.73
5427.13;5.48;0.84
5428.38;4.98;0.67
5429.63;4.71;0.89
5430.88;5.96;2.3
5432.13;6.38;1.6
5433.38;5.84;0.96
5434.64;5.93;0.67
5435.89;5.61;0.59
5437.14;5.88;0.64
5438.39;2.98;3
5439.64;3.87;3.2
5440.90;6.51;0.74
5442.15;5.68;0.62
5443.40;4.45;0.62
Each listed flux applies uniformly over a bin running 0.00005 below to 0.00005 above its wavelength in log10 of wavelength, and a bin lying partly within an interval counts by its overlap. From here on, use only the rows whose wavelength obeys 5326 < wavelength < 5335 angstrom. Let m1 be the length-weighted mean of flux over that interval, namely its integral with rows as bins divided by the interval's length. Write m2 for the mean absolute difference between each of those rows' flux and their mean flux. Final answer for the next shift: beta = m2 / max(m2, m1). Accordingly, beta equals 0.24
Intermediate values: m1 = 5.34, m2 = 1.29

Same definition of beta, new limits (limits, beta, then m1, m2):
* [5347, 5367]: 0.11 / 5.55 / 0.62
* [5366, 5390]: 0.20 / 5.66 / 1.16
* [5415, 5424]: 0.08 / 5.42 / 0.46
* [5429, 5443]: 0.16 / 5.38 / 0.84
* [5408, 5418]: 0.21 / 5.89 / 1.21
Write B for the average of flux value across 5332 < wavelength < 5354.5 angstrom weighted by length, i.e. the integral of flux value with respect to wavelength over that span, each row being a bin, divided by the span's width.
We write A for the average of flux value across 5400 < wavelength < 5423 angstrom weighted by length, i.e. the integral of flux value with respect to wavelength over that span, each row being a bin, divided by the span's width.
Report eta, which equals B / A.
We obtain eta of 0.98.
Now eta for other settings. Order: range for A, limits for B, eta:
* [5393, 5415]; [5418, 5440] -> 0.90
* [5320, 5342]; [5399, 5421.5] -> 1.04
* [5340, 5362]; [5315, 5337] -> 1.02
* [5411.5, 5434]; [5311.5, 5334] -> 1.02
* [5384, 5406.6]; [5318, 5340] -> 0.99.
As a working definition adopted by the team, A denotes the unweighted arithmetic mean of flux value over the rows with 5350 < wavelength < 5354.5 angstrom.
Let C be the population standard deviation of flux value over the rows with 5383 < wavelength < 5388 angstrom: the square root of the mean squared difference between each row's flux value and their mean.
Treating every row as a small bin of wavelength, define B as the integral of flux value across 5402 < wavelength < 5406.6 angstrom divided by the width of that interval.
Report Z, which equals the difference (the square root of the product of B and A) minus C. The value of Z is 5.7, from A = 6.1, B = 6.15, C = 0.5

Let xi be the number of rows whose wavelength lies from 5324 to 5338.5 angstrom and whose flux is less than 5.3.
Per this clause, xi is 5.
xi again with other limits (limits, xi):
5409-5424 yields 7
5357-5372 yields 6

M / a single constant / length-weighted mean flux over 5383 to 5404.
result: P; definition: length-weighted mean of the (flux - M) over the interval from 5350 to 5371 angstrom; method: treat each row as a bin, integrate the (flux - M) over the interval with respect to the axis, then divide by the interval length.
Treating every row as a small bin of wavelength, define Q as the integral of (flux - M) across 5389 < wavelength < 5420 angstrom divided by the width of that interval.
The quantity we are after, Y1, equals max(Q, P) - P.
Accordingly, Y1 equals 0.00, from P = 0.23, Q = 0.234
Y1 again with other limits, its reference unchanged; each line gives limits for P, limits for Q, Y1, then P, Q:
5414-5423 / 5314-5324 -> 0.21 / 0.10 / 0.307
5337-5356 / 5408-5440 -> 0.00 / 0.00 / -0.025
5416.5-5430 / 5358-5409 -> 0.45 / -0.18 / 0.263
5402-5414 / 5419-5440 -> 0.00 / 0.39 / -0.207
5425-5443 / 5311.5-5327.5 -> 0.63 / -0.06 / 0.566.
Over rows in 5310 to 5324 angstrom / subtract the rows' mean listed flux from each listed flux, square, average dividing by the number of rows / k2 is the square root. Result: 1.03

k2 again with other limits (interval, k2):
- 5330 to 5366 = 1.48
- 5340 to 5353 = 0.82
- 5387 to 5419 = 1.43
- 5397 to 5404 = 0.57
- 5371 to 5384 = 0.42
